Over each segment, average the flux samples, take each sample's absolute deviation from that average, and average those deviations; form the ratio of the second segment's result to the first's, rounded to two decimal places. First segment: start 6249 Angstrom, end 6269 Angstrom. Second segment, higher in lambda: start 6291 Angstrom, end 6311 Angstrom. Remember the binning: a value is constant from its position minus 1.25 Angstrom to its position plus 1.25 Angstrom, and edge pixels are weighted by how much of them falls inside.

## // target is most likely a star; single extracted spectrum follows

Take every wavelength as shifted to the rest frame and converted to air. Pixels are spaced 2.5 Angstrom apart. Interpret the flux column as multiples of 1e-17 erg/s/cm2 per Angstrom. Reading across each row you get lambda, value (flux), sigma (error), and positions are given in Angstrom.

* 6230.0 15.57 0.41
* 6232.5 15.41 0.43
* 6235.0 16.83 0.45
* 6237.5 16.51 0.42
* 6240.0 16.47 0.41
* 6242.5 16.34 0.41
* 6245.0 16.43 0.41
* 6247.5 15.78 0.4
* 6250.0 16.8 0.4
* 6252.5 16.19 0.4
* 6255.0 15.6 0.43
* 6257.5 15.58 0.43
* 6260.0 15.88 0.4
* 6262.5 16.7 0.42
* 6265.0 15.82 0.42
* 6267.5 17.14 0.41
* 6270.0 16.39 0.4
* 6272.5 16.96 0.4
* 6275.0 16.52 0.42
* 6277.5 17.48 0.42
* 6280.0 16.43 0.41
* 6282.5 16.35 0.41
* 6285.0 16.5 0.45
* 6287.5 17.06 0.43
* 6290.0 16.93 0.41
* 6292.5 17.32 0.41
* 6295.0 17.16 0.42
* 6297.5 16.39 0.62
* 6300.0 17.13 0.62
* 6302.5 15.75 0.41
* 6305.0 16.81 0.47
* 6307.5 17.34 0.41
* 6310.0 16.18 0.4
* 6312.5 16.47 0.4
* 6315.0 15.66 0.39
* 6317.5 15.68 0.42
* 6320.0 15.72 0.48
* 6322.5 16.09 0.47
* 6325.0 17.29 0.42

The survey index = 0.98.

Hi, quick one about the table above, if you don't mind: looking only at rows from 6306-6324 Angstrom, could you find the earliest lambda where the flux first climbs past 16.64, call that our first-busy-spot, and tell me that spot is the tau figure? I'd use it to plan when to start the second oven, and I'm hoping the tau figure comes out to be 6307.5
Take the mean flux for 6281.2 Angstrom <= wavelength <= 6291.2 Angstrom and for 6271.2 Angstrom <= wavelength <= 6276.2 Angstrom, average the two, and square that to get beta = 280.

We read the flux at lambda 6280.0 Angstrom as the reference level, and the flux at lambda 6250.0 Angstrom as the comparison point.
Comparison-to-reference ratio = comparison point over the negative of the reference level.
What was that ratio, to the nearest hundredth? -1.02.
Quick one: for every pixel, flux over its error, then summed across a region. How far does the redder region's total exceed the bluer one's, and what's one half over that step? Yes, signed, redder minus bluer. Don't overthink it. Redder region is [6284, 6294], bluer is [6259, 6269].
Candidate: 0.53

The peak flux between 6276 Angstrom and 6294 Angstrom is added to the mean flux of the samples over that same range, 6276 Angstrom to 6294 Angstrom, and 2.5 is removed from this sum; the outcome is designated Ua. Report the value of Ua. 31.8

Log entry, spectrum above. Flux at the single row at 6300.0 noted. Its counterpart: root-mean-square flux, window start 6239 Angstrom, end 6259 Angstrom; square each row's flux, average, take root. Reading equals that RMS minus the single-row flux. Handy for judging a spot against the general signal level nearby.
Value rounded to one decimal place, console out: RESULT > -1.0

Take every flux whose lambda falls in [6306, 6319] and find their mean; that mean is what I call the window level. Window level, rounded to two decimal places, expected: 16.27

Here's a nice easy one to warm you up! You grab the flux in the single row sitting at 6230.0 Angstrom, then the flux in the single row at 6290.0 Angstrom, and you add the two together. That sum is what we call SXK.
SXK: 32.5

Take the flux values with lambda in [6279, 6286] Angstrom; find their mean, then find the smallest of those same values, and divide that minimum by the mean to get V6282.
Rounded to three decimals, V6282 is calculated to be 0.995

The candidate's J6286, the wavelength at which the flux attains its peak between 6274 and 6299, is 6277.5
